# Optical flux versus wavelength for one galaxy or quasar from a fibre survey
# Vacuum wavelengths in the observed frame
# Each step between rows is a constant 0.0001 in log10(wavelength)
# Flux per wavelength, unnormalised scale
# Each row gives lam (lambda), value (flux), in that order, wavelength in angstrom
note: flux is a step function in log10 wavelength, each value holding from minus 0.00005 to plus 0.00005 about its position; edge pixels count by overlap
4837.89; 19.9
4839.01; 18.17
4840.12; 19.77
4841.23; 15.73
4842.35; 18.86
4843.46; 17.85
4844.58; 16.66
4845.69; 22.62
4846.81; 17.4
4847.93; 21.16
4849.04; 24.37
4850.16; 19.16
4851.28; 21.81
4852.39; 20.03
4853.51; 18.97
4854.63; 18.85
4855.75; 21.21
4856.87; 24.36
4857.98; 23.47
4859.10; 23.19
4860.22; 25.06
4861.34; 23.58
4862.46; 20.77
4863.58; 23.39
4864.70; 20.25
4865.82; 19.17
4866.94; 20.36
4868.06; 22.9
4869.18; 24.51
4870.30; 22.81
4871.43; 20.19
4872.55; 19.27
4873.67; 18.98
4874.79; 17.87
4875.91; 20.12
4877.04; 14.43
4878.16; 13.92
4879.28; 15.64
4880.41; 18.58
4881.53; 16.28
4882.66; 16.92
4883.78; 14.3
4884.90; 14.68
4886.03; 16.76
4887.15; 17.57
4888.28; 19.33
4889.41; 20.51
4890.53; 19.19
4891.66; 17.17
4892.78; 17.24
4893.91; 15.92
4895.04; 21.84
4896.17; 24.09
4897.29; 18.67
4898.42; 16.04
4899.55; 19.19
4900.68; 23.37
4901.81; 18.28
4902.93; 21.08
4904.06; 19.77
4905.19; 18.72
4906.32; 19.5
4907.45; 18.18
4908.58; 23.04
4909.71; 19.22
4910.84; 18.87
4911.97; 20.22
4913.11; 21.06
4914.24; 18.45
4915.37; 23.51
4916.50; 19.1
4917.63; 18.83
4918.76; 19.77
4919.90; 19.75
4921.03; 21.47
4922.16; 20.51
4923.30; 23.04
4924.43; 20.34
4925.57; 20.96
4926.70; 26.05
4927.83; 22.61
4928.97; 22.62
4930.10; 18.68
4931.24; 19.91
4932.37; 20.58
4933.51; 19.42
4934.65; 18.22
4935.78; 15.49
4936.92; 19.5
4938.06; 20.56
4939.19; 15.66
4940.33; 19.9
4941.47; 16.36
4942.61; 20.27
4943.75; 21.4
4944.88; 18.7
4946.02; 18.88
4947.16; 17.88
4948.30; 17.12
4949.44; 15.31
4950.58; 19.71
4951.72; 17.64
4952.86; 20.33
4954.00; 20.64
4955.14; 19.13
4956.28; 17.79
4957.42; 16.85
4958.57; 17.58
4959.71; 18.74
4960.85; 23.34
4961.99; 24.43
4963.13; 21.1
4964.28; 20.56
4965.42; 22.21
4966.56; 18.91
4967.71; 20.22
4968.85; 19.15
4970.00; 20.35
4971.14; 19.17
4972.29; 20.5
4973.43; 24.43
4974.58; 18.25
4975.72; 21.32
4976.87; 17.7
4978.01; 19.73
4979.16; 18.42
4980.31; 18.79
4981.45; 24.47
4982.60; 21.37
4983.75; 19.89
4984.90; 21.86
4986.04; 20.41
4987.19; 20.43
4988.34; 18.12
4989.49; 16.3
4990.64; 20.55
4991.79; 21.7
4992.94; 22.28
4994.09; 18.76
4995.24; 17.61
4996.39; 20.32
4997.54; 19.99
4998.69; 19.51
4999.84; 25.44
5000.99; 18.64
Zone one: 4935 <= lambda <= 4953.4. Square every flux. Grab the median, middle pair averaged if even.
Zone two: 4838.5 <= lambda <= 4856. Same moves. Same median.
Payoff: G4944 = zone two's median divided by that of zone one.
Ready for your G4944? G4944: 1.03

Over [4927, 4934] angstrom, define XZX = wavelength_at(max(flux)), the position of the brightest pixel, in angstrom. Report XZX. 4928.97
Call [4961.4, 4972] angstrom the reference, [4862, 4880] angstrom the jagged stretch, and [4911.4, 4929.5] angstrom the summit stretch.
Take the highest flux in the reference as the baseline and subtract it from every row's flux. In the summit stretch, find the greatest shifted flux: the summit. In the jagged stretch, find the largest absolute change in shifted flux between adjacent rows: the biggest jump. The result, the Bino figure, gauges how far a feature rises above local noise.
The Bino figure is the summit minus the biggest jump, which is -4.07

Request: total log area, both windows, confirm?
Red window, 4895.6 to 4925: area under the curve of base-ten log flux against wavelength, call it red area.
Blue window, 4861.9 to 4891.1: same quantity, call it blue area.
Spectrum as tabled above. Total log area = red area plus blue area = 75.3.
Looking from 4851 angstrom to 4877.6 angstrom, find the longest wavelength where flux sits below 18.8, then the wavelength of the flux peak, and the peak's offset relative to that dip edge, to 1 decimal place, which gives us -16.8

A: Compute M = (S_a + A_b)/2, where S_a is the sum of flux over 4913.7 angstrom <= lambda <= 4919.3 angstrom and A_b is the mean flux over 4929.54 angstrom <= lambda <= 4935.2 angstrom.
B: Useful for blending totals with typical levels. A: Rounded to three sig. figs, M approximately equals 59.5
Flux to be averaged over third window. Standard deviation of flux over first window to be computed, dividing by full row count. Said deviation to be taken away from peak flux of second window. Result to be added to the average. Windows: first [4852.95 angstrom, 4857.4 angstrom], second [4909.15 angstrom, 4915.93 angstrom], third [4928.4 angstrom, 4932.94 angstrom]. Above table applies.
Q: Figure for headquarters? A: 41.7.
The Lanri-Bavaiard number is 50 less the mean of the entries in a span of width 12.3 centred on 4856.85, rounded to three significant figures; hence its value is 28.1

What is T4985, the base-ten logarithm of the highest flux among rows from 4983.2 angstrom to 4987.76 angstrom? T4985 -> 1.34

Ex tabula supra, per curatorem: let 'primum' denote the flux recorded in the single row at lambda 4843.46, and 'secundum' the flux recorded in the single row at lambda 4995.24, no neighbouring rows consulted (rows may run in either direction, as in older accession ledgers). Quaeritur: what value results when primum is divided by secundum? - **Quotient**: 1.01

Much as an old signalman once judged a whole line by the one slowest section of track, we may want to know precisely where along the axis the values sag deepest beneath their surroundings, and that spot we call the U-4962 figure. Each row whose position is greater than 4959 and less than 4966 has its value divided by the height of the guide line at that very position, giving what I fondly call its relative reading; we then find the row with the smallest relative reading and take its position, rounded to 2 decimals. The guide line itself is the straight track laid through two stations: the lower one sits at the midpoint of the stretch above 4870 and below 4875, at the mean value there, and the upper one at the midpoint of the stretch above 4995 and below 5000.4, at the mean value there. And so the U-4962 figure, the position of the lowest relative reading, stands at 4959.71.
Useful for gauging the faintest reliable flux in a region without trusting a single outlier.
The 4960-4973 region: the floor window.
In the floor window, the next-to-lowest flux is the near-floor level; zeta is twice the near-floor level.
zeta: 38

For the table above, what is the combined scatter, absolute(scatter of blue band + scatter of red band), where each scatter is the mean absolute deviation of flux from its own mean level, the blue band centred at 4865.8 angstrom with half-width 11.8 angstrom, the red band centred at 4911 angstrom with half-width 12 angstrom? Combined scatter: 3.45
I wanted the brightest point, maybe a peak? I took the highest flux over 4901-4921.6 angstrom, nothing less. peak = 23.51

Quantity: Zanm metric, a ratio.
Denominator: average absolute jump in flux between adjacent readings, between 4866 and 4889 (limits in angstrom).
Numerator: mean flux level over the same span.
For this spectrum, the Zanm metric 10.1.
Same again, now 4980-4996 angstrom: 9.2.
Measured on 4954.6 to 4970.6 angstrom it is 11.7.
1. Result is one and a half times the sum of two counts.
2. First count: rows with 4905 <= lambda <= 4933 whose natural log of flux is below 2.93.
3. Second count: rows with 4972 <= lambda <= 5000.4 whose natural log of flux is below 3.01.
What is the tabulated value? 24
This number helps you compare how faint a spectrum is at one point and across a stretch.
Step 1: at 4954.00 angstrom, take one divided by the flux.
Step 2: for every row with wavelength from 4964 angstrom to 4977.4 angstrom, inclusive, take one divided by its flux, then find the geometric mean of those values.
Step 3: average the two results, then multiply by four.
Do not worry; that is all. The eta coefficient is 0.20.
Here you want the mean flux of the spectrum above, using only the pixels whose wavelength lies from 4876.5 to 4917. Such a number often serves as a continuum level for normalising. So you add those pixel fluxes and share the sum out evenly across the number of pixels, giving 18.6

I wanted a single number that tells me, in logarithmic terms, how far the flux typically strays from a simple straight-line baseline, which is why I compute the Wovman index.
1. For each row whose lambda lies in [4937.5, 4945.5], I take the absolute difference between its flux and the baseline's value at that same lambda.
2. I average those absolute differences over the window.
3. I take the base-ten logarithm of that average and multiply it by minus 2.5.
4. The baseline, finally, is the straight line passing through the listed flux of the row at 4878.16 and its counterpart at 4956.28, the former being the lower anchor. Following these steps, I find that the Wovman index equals -1.0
